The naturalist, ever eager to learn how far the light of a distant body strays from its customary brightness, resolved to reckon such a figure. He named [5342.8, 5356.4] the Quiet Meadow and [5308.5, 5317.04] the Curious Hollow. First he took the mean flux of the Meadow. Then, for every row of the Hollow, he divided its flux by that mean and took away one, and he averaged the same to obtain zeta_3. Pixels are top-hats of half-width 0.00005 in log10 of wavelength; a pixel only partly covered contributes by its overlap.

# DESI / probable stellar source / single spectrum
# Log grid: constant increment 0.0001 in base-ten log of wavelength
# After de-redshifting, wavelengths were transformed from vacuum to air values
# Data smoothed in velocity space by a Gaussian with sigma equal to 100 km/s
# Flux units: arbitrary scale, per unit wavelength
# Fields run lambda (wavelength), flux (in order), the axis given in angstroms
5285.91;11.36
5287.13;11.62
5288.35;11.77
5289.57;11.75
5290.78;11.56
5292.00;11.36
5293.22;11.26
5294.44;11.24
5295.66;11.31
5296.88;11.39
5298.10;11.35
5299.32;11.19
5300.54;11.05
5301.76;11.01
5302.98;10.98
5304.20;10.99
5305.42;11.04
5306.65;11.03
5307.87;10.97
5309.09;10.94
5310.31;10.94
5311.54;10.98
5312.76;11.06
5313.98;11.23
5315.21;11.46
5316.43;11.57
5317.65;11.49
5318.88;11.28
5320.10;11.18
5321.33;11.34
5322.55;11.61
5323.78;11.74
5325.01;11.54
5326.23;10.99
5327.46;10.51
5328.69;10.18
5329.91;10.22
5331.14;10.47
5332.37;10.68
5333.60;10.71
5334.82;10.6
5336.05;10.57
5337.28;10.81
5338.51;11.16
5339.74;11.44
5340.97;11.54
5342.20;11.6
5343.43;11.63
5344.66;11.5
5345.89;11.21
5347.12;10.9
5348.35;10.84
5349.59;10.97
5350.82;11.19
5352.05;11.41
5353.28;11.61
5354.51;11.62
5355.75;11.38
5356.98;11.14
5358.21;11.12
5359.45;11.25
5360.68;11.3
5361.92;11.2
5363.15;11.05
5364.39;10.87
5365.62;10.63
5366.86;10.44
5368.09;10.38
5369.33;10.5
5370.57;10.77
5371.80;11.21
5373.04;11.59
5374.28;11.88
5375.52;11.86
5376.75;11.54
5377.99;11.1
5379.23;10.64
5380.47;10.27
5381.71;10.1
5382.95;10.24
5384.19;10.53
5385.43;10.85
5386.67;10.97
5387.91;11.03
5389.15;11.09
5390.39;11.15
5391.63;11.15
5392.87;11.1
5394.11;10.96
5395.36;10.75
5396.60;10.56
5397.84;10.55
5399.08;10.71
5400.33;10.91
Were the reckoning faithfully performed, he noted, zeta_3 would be -0.011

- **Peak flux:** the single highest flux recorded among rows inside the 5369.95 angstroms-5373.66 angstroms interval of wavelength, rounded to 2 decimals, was 11.59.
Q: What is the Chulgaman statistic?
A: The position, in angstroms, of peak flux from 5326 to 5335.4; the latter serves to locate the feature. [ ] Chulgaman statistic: 5326.23 angstroms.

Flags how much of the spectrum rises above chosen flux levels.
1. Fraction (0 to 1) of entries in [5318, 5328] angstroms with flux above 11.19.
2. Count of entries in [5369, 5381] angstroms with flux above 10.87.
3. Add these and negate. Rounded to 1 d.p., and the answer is -6.6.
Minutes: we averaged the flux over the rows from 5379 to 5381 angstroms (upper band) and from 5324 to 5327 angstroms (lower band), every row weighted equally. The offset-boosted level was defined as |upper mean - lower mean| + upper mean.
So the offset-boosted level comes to 11.3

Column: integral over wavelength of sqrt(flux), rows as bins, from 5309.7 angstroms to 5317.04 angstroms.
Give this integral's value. 24.57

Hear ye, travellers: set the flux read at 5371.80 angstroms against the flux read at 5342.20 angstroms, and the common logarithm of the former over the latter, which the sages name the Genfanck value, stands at -0.015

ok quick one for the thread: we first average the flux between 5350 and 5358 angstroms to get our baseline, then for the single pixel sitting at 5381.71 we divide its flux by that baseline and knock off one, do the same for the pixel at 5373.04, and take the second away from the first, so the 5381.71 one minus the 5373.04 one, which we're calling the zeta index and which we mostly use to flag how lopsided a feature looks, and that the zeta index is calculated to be -0.13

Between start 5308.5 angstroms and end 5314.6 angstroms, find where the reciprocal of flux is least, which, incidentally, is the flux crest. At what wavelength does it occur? 5313.98 angstroms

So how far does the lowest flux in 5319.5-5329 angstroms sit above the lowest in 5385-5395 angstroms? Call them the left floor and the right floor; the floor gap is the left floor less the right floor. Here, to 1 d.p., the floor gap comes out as -0.7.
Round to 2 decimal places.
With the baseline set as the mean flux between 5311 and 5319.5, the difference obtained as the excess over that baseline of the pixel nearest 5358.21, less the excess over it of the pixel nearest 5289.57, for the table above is -0.63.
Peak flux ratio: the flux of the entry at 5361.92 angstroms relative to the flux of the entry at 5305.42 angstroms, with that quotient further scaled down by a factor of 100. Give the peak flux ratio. 0.0101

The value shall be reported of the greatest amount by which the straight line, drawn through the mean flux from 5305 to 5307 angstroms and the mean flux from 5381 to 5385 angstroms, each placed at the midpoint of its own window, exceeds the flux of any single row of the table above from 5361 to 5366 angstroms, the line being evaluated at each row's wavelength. -0.17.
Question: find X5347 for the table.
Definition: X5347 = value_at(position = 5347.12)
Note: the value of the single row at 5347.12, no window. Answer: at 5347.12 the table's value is 10.9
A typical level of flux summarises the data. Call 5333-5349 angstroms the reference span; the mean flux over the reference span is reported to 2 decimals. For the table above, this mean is 11.12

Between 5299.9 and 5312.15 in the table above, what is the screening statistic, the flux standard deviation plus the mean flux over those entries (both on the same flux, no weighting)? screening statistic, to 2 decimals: 11.03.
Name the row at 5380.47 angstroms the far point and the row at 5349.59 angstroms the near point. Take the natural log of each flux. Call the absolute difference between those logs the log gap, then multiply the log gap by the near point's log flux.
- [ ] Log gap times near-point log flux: 0.16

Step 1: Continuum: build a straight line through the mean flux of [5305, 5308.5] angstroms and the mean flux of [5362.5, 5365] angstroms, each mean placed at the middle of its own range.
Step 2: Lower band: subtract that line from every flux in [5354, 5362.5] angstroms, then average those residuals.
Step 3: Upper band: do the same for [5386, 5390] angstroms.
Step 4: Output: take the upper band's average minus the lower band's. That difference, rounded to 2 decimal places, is -0.23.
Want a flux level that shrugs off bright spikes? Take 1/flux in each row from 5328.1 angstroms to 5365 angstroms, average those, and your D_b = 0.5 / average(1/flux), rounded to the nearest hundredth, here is 5.53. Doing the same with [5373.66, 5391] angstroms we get 5.46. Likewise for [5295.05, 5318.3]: 5.58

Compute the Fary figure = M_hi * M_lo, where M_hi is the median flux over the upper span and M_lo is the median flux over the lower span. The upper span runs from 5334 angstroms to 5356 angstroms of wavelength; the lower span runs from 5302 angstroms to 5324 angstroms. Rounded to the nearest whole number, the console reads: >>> 126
